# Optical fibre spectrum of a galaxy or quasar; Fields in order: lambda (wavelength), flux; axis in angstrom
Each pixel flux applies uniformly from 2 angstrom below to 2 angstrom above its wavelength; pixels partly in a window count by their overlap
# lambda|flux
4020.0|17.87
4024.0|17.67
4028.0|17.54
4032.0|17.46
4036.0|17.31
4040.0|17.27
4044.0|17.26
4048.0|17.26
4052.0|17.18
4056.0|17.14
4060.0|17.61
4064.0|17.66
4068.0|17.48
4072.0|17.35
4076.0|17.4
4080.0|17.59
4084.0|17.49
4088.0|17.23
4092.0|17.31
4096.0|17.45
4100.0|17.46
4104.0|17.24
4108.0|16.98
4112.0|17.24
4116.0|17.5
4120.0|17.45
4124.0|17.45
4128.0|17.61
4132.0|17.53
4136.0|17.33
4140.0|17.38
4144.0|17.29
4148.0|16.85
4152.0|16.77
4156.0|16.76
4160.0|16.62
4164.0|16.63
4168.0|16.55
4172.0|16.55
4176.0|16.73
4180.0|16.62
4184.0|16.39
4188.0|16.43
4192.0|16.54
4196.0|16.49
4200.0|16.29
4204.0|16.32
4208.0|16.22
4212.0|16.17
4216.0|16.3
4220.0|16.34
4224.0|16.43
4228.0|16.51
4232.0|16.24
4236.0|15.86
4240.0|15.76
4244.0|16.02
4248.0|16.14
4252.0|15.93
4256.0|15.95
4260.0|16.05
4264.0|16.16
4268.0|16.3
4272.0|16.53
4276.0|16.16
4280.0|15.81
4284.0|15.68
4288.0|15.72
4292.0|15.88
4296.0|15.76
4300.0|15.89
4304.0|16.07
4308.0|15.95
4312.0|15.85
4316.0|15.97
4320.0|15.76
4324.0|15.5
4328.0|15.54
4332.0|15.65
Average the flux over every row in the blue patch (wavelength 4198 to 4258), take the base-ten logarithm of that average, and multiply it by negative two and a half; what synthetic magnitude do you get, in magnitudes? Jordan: -3.02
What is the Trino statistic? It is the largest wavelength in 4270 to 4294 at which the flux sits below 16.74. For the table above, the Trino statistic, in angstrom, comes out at 4292.0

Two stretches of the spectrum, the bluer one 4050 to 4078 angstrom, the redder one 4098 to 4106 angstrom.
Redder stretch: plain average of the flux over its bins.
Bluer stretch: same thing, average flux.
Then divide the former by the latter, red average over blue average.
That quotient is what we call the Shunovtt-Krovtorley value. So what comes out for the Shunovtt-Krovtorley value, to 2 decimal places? 1.00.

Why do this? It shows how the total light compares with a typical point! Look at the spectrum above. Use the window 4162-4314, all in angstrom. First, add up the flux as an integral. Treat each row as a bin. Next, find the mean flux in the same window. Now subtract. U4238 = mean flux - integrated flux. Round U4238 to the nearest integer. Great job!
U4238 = -2445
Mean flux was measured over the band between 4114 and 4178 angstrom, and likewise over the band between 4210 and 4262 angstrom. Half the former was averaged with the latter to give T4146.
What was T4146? 12.3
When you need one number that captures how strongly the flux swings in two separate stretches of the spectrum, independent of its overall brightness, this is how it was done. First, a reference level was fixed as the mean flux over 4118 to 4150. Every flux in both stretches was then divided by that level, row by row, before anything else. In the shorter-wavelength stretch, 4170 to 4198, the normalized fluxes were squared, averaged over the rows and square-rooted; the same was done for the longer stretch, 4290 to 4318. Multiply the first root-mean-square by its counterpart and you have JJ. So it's 0.873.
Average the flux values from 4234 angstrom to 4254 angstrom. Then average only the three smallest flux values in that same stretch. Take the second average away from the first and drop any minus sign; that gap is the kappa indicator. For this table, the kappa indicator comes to 0.092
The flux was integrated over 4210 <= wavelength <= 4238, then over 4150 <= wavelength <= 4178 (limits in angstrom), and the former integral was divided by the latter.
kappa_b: 0.98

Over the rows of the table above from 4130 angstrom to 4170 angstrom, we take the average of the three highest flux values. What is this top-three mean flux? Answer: 17.4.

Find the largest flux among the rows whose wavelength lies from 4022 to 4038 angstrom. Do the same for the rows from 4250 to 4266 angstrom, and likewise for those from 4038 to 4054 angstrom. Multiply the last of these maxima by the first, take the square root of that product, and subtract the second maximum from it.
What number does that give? 1.31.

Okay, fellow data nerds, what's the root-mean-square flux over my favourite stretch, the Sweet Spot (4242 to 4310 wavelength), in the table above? 16.0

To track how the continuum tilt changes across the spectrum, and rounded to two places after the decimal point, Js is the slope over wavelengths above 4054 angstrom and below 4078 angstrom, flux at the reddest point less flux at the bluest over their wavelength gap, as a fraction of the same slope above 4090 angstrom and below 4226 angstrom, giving -1.95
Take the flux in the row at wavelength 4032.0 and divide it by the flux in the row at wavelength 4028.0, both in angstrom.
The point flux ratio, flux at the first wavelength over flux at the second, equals 1.00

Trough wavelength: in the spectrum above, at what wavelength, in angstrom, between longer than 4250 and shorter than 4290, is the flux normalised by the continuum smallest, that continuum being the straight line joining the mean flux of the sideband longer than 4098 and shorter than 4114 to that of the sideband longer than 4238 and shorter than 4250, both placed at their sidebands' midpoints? 4252.0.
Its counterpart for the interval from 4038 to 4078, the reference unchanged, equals 4040.0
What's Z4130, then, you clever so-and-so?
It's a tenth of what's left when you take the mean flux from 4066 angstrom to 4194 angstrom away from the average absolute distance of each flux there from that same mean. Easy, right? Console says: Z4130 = -1.67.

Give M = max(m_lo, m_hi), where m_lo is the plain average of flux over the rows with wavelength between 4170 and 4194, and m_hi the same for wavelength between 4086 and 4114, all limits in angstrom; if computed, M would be 17.3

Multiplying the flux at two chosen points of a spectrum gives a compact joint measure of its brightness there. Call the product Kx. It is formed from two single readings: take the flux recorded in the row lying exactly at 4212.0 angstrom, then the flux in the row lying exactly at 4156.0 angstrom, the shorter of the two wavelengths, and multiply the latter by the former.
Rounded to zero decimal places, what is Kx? 271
